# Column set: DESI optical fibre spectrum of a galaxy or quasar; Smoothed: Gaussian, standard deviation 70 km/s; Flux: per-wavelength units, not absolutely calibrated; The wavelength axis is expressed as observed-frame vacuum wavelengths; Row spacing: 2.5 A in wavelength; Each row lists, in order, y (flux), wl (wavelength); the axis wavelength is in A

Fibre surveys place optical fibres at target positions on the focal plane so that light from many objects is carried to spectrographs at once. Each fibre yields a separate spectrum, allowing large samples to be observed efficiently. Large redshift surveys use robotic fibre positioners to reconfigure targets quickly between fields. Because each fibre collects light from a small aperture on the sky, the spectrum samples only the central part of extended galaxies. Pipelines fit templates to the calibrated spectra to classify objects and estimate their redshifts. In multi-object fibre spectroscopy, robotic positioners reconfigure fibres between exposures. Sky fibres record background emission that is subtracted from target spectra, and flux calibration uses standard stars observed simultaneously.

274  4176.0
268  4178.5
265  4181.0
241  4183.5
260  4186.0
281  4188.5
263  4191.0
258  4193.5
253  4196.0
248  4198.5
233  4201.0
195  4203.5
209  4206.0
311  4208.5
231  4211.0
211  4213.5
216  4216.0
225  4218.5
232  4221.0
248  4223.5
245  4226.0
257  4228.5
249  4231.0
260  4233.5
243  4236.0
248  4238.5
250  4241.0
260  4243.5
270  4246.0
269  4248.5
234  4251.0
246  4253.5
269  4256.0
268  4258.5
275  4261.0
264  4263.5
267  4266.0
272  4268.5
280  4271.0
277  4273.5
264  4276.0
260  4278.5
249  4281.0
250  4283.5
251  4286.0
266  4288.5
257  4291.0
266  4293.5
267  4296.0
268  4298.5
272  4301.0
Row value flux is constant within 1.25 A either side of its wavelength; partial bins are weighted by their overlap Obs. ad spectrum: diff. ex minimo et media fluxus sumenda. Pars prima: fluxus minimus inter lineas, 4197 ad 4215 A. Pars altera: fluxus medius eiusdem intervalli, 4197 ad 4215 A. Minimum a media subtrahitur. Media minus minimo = 39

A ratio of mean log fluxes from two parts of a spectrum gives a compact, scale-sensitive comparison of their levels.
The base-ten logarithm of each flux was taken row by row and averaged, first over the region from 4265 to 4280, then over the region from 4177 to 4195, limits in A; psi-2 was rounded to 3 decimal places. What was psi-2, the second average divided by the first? 0.995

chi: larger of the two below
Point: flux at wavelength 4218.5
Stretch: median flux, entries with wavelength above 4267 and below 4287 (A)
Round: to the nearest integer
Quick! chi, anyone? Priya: 262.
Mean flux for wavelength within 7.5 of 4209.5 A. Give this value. 229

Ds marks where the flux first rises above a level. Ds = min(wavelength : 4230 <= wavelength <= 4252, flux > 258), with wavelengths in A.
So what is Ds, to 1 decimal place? 4233.5 A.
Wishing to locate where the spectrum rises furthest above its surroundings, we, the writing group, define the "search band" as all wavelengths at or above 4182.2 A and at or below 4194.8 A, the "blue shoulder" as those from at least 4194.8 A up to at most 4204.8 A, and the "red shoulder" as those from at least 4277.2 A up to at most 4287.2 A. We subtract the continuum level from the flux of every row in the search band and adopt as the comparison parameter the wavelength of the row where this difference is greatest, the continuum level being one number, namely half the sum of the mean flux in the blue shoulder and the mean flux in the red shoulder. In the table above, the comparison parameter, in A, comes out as 4188.5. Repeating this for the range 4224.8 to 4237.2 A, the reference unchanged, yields 4233.5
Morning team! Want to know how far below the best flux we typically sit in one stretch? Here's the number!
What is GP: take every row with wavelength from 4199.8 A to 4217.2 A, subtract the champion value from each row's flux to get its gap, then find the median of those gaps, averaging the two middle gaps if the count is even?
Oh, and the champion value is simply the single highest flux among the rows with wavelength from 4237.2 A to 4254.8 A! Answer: -54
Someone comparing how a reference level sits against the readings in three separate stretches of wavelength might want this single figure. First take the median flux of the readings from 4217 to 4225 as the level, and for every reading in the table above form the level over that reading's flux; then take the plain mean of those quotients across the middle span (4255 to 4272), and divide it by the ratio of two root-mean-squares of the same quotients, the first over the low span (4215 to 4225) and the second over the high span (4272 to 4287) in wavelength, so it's 0.76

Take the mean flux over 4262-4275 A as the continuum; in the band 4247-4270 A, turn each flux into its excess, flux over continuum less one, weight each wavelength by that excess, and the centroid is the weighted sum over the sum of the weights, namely 4253.9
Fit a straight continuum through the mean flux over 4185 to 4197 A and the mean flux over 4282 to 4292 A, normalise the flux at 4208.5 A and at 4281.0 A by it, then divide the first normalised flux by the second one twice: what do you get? 1.3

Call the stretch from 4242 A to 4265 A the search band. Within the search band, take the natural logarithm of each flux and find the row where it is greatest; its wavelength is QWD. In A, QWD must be 4261.0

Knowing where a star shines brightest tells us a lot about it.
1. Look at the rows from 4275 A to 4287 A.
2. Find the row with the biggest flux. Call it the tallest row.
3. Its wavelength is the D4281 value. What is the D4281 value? 4276.0 A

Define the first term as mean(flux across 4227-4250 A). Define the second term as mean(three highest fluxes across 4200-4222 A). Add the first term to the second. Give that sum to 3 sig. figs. 515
